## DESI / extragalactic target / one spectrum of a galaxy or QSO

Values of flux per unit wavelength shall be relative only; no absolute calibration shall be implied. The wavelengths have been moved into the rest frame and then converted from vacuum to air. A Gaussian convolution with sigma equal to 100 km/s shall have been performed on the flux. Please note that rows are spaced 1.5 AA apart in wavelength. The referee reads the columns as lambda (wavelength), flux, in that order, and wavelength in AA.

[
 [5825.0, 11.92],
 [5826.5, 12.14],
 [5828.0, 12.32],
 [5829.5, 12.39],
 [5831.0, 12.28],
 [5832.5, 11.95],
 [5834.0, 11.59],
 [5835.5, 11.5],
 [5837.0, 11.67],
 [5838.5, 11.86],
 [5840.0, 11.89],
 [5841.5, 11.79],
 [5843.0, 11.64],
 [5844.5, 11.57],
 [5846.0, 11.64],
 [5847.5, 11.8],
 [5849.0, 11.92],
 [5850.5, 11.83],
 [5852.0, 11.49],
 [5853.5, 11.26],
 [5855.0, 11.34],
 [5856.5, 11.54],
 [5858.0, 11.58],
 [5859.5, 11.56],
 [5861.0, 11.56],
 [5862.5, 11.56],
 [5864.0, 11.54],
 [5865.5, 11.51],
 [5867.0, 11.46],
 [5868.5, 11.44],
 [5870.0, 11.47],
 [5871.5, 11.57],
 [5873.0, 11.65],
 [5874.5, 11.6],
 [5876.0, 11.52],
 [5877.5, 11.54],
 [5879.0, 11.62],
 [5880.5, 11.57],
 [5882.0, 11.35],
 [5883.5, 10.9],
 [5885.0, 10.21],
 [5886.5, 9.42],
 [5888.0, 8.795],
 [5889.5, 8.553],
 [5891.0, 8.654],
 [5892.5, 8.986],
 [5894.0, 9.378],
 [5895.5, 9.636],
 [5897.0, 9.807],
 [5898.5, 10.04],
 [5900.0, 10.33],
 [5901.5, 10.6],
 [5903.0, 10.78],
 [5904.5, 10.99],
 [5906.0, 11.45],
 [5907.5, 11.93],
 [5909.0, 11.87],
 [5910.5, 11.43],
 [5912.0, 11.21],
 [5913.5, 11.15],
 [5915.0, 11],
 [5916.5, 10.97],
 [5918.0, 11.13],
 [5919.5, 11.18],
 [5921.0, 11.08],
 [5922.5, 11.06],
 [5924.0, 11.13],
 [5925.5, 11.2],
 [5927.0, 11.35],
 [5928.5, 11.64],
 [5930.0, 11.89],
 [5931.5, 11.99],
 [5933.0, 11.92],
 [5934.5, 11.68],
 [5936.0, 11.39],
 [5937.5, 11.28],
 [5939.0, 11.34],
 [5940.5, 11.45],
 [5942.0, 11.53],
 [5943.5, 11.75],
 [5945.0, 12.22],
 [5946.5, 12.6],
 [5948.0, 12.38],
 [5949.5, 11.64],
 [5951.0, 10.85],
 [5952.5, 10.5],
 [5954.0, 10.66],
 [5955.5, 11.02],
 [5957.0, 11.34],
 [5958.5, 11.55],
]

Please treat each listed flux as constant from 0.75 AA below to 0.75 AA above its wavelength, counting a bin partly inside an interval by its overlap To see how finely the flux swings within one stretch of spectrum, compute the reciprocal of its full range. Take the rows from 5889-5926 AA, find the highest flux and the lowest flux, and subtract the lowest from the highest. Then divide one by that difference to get 0.3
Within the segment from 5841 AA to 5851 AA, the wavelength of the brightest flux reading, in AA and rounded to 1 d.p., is 5849.0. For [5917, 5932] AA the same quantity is 5931.5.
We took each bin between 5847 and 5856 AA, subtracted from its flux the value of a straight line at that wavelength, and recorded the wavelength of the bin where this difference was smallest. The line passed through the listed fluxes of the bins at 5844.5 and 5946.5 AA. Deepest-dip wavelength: 5853.5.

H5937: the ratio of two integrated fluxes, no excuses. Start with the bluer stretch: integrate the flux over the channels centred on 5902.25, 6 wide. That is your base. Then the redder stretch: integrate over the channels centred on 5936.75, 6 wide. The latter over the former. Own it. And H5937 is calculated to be 1.07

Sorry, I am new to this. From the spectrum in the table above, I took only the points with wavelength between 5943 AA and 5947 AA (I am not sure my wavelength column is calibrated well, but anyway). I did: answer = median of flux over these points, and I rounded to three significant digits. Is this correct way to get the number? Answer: 12.2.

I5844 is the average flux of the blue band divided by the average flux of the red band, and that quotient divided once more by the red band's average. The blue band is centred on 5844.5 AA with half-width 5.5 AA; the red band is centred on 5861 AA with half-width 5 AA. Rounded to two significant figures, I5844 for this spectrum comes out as 0.088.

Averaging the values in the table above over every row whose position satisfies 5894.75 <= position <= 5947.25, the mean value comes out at 11.3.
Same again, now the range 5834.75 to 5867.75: 11.6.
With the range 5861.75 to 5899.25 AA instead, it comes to 10.6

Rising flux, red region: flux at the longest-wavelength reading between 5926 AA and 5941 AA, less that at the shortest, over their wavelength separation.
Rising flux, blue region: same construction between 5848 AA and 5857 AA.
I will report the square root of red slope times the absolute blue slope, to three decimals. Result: 0.019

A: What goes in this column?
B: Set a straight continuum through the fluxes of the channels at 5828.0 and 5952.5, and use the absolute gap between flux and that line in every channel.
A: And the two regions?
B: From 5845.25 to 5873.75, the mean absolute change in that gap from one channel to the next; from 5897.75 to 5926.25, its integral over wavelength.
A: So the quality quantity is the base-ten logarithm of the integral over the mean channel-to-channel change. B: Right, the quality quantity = 2.1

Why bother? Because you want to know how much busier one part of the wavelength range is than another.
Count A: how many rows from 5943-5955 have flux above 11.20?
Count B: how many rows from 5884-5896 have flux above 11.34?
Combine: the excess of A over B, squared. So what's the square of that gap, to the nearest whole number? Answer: 25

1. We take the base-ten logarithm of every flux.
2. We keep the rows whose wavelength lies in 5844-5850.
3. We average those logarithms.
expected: 1.07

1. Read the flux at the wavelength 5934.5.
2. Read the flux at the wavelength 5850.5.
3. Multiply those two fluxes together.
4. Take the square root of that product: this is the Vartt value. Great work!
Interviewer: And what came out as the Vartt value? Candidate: 11.8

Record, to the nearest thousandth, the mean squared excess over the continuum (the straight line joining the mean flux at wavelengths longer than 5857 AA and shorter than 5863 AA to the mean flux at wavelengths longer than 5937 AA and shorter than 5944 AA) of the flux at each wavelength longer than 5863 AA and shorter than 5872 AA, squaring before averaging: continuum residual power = 0.005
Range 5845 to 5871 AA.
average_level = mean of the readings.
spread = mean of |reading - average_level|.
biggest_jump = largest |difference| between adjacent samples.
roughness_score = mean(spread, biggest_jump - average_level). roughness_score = -5.6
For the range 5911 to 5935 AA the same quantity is -5.4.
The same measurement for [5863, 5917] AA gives -4.6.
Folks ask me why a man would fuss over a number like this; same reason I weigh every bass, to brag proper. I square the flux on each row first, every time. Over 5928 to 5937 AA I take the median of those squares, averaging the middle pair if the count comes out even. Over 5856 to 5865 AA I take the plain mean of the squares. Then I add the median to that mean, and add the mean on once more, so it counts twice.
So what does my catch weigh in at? 406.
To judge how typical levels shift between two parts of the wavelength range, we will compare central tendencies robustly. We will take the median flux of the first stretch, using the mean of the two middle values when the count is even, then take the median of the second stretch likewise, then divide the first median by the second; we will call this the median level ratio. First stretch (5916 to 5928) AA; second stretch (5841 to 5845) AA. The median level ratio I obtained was 0.96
